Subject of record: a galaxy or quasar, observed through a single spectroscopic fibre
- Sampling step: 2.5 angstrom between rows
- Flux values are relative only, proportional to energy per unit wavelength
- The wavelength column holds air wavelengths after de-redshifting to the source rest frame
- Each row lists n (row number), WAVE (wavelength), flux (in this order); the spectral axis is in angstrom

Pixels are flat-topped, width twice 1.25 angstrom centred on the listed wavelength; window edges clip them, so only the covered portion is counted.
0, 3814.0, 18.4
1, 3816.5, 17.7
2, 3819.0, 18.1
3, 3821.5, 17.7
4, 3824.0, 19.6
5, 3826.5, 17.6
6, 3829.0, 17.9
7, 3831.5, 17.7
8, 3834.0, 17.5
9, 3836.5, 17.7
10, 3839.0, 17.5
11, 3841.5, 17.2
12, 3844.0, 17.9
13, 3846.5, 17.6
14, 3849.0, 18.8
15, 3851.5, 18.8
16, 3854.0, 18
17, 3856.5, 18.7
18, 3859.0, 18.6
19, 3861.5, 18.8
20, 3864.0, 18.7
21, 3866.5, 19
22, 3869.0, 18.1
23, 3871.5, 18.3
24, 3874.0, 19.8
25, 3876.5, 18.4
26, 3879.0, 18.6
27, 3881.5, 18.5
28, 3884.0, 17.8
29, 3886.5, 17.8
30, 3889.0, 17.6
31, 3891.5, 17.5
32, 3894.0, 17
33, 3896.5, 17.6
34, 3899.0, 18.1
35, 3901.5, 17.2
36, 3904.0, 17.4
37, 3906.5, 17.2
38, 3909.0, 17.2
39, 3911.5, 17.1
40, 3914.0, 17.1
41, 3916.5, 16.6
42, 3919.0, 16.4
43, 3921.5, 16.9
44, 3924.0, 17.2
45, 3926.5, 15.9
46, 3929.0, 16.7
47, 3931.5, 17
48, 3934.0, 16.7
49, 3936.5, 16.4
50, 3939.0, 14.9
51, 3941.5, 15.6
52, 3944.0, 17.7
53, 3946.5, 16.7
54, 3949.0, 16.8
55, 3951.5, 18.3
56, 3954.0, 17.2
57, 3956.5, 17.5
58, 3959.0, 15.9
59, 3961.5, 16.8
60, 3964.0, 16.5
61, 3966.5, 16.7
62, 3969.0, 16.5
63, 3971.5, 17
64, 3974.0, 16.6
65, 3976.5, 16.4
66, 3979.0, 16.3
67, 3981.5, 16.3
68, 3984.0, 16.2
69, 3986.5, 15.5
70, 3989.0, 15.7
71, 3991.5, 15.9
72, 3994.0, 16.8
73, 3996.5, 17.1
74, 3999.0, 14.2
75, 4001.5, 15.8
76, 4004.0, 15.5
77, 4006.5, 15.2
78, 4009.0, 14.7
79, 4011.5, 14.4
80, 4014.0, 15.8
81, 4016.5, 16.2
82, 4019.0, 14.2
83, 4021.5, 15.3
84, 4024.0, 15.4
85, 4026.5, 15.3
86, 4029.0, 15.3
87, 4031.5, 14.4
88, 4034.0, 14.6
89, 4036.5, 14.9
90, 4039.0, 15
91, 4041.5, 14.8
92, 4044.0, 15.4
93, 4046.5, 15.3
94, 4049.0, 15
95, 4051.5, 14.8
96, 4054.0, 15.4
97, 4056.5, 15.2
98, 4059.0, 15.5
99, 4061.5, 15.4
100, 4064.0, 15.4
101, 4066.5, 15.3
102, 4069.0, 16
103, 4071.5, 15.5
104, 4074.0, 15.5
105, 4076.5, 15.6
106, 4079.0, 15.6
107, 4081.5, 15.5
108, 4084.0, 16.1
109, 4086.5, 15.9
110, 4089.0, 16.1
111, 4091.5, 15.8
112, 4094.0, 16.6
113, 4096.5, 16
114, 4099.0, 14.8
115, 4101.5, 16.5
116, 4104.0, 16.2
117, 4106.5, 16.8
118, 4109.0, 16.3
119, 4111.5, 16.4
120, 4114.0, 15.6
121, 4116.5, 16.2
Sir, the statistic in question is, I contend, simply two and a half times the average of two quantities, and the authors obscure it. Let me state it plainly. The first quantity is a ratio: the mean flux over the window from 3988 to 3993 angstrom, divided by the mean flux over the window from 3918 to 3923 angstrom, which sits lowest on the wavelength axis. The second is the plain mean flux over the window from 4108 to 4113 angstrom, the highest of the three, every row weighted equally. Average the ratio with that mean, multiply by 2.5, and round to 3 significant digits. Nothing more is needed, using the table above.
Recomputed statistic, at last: 21.6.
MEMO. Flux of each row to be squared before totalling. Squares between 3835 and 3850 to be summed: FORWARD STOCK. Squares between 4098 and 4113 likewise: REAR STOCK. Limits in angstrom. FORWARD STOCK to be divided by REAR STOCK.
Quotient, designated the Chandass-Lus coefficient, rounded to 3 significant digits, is 1.21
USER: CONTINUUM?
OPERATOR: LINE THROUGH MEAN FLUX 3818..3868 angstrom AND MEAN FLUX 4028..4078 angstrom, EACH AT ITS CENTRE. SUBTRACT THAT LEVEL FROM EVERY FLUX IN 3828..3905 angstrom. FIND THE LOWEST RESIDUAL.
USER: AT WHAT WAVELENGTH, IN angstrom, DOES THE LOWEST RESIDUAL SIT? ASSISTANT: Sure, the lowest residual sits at 3841.5 angstrom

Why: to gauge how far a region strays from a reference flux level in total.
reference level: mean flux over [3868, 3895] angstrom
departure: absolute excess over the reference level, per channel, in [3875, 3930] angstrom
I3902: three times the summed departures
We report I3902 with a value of 58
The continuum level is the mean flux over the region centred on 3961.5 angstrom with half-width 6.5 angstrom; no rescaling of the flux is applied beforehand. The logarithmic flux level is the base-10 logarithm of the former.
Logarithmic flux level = 1.22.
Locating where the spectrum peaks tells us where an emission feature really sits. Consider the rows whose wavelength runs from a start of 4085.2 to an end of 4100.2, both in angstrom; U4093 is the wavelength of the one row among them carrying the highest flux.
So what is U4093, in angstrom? 4094.0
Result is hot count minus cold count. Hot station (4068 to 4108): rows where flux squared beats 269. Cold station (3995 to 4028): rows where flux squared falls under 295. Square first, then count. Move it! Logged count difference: -10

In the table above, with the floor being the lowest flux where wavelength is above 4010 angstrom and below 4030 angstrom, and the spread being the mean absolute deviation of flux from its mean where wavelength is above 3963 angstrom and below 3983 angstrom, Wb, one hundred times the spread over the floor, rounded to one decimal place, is 1.2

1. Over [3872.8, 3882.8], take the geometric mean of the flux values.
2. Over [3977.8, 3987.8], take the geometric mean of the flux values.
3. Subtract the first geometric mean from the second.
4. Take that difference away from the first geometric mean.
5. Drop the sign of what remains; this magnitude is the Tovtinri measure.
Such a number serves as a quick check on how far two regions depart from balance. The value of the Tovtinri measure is 22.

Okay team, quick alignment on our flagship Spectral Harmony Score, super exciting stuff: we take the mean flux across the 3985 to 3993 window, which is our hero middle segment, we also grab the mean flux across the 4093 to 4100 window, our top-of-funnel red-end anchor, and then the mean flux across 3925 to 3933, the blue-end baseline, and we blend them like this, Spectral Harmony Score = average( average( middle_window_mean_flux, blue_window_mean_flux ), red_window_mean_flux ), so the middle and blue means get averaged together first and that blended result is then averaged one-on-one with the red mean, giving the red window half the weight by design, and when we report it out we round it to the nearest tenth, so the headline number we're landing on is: 16.0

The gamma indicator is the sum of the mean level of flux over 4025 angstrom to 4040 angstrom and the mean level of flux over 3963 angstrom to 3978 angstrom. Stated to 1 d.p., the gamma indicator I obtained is 31.5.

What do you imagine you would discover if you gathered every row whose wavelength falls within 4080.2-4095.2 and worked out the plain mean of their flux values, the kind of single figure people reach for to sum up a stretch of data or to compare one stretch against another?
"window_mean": 16.0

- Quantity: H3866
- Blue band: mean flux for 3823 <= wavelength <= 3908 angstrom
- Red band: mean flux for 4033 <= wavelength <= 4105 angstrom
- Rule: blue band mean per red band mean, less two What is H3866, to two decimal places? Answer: -0.83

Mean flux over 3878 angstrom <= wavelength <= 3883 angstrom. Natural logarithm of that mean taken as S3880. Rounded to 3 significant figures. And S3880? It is 2.92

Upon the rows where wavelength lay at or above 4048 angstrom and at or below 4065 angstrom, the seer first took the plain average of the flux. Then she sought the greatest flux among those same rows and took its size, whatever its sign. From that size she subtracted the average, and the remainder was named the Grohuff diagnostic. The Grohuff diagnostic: 0.26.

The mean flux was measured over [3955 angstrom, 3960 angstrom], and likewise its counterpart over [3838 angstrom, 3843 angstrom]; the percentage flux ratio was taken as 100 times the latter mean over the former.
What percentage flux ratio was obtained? 104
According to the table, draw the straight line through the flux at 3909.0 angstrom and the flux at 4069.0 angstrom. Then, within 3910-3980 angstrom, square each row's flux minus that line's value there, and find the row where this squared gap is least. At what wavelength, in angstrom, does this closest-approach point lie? 3961.5 angstrom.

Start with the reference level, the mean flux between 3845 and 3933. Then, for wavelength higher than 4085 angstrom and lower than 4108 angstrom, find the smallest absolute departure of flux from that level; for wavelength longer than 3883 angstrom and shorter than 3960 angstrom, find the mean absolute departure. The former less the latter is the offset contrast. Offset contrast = 0.14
